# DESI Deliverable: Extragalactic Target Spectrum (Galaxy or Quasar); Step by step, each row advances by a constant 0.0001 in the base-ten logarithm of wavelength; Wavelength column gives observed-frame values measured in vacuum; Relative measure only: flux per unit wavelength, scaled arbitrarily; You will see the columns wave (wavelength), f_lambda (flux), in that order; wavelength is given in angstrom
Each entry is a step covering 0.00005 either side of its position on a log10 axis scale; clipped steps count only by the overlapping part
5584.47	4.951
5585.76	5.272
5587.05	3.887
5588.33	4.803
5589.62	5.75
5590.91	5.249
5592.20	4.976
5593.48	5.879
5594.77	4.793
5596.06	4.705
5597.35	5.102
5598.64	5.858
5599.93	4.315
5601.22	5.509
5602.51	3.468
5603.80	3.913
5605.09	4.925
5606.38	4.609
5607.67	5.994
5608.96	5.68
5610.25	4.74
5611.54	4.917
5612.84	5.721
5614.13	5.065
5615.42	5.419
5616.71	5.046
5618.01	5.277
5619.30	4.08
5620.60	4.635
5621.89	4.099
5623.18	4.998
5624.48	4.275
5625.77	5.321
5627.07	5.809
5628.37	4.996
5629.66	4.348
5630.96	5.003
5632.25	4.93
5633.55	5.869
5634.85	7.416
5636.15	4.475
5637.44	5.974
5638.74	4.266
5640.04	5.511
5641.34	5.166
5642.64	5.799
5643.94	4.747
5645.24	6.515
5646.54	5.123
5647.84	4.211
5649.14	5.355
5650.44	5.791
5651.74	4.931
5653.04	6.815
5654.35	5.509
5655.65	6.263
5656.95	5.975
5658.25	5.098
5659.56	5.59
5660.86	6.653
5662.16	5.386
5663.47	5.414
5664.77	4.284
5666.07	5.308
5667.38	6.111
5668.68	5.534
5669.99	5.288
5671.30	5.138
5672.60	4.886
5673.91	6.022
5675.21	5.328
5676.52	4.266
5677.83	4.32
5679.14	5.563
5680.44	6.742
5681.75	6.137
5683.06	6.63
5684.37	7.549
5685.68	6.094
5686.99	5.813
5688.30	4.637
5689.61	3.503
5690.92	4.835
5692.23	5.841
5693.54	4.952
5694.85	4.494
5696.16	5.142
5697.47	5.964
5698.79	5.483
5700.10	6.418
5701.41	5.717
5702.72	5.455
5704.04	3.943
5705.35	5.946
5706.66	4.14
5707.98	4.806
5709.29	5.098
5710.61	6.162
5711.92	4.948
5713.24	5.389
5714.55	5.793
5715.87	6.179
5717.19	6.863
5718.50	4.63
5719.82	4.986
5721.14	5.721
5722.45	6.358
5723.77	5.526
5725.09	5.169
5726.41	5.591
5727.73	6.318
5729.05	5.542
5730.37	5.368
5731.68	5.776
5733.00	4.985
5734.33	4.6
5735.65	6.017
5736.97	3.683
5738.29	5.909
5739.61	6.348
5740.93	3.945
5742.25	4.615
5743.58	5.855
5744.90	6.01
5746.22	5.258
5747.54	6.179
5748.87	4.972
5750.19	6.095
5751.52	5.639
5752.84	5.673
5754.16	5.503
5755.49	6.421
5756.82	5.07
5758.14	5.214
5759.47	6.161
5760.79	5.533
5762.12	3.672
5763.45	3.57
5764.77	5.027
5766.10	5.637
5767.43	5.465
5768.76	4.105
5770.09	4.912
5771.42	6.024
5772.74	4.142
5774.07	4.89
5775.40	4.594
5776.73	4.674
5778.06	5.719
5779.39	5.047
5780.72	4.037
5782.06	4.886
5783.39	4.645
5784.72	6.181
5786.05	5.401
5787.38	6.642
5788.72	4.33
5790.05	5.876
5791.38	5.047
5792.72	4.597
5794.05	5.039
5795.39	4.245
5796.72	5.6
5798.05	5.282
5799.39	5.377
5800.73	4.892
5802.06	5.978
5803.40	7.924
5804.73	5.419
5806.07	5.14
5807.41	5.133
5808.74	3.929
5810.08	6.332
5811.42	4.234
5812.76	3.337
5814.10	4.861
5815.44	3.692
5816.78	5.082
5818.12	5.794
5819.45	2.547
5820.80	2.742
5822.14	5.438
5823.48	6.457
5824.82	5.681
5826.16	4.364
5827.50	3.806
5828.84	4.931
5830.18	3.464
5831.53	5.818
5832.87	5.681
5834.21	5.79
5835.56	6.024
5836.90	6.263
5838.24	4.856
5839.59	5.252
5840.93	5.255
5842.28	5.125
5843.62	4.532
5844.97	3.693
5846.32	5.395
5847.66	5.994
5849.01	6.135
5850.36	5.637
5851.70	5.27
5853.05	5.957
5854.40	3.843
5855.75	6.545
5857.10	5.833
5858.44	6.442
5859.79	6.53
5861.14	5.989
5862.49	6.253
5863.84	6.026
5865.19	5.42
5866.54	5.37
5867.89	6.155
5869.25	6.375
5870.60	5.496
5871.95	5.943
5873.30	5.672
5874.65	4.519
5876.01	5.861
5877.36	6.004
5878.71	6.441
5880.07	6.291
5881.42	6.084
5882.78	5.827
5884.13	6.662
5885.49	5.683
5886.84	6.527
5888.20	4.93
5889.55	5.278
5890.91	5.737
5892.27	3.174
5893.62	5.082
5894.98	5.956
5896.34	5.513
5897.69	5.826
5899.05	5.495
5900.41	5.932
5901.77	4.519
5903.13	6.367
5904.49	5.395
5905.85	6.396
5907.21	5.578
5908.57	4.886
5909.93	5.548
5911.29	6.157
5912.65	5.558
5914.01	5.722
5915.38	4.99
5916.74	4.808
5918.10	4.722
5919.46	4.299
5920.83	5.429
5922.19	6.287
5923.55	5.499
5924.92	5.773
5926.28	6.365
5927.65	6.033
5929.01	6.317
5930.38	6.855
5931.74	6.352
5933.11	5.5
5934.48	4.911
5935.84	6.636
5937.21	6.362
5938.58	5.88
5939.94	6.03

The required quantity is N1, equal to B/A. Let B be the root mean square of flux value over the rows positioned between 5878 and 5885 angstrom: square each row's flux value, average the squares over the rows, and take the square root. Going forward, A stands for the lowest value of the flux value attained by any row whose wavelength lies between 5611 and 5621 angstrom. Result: 1.54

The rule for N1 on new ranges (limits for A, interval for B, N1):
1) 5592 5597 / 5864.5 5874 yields 1.23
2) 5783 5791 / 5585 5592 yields 1.16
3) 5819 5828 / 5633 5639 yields 2.24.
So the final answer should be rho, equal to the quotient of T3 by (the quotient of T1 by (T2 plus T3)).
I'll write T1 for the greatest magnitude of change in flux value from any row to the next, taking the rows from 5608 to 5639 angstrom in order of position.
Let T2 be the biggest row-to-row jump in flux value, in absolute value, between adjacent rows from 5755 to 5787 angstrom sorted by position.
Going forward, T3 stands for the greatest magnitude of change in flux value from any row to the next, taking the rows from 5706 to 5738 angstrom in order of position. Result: 3.3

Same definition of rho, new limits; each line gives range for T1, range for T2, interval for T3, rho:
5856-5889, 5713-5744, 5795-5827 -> 11.5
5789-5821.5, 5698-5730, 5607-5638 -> 4.7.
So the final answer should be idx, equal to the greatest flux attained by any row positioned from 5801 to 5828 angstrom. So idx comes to 7.924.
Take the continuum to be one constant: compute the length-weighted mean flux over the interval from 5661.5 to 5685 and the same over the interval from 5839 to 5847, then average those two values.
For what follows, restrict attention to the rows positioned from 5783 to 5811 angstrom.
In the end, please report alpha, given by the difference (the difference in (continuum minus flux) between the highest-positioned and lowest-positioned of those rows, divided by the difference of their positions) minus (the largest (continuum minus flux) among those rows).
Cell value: -1.35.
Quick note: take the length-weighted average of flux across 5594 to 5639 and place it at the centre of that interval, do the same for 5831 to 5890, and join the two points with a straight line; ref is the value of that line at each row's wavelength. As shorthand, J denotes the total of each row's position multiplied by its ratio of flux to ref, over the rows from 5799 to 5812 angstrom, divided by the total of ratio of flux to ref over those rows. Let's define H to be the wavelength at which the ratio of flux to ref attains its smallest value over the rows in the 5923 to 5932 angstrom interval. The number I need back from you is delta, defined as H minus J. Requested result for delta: 118.4 angstrom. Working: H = 5923.55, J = 5805.2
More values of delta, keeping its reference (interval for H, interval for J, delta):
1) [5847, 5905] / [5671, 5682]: 215.5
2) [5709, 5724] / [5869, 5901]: -166.0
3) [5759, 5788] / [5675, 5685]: 83.2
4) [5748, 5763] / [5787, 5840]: -51.0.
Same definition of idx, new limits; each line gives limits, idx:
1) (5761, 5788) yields 6.642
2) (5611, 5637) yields 7.416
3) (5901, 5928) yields 6.396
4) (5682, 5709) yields 7.549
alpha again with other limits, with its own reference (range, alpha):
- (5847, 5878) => -1.37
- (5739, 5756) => -1.27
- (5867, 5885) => -0.72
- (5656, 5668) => -0.94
